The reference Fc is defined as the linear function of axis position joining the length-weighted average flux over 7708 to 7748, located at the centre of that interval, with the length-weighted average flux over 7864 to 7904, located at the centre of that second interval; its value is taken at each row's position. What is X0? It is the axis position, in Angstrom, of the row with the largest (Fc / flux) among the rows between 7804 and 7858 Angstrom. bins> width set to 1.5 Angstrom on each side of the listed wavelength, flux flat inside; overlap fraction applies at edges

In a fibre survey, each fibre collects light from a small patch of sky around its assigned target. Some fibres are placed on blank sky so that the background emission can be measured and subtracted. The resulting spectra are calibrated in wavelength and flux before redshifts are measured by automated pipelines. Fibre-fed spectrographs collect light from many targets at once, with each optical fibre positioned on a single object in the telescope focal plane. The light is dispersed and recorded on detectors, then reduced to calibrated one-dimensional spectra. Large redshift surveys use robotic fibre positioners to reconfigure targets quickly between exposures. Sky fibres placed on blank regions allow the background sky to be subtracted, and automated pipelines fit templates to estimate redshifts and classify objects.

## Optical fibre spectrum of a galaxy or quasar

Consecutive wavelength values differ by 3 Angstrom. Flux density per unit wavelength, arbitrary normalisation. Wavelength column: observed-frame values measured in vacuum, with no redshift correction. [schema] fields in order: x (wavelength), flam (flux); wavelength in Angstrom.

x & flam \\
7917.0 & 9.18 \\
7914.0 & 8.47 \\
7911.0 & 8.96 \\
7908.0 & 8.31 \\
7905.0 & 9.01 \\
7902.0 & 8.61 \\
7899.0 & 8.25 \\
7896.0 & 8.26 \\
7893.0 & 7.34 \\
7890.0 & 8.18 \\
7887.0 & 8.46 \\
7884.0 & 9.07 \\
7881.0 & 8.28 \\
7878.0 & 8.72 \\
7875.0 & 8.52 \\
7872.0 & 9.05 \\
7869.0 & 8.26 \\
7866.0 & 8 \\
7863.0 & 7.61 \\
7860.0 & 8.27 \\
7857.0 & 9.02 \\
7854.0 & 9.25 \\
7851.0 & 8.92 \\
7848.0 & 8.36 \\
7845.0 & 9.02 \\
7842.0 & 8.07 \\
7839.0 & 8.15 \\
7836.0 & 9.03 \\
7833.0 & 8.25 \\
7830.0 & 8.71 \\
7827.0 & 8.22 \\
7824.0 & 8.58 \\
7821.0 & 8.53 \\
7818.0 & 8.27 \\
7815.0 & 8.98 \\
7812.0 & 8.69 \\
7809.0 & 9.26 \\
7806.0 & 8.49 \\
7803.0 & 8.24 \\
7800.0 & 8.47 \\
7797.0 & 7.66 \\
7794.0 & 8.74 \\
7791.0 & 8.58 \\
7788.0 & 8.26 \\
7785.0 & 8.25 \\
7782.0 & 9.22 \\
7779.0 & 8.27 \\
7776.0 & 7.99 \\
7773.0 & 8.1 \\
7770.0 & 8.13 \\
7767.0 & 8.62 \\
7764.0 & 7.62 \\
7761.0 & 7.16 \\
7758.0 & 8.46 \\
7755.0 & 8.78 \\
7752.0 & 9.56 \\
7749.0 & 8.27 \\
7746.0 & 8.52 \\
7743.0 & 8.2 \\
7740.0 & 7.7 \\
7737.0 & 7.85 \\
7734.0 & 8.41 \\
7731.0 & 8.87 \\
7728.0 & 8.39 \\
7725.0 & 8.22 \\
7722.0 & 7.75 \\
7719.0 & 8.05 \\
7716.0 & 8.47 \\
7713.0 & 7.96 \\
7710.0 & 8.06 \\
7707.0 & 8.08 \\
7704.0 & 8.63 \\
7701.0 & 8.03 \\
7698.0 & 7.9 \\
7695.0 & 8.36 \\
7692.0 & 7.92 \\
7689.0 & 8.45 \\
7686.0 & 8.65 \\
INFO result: 7842.0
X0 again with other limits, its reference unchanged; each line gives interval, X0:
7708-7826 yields 7761.0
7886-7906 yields 7893.0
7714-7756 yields 7740.0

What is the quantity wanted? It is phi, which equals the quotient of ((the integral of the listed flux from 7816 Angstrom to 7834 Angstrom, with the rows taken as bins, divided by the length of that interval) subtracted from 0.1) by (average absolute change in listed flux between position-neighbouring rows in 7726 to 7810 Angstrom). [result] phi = -15.7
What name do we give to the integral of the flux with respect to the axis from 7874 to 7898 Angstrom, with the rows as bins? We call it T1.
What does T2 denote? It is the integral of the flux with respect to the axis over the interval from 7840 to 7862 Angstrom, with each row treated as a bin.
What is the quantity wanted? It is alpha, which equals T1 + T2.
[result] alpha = 391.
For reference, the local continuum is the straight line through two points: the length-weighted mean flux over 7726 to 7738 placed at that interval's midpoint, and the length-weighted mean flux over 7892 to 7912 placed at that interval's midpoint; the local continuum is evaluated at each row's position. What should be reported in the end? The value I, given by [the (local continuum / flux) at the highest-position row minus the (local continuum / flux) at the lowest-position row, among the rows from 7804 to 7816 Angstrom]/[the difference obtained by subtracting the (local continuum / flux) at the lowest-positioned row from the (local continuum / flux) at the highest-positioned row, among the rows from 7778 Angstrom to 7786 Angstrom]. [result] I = -21.6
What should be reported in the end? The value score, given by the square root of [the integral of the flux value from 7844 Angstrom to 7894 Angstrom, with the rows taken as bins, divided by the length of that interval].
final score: 2.91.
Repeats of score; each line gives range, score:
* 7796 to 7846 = 2.92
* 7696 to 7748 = 2.86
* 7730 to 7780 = 2.87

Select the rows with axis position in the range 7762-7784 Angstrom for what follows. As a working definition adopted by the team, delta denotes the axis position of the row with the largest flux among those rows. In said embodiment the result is 7782.0 Angstrom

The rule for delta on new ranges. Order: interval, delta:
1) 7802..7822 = 7809.0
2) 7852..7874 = 7854.0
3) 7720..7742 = 7731.0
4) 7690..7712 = 7704.0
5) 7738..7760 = 7752.0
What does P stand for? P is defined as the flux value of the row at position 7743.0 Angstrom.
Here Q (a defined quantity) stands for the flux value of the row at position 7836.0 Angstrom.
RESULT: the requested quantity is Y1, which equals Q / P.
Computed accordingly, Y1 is 1.10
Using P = 8.2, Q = 9.03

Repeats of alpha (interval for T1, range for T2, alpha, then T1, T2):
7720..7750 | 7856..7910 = 700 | 246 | 454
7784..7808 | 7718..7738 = 365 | 201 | 165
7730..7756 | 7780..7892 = 1174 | 220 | 955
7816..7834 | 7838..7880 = 510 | 152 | 358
